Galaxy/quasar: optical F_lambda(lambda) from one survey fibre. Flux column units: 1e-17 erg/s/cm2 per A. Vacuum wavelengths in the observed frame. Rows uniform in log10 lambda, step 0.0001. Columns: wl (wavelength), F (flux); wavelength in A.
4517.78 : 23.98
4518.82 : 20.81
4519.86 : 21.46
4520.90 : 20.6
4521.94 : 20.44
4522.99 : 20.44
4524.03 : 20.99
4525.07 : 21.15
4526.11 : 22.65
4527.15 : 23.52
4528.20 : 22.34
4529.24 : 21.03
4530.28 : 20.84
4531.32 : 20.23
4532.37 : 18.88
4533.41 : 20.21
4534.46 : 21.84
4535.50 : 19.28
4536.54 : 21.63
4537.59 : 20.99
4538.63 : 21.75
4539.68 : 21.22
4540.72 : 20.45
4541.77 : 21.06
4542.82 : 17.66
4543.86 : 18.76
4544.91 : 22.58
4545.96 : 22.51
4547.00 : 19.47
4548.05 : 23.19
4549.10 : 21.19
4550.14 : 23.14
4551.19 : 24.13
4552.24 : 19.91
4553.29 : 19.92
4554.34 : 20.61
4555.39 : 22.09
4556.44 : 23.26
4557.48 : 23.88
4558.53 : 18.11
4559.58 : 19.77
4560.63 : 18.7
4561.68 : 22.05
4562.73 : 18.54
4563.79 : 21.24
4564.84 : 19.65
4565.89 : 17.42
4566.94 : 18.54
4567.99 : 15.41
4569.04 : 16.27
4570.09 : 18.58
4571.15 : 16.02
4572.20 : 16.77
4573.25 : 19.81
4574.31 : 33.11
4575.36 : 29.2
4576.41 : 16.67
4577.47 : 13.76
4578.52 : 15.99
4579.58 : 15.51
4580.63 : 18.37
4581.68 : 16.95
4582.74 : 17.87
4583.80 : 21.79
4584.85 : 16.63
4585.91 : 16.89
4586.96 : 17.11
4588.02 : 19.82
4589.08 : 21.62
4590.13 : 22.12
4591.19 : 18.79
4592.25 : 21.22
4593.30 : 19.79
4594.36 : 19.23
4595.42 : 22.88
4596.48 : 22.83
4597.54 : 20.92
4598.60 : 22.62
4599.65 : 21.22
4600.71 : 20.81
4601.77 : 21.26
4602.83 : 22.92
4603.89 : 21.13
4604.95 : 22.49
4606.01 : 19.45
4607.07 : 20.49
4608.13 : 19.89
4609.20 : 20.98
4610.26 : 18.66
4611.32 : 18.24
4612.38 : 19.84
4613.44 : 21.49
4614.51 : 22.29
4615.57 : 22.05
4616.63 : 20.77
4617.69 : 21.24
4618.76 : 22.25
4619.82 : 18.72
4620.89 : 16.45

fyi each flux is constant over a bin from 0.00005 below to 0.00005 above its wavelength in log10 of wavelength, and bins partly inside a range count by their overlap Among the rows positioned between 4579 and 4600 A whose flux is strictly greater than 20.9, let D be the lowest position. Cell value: 4583.80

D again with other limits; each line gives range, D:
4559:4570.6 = 4561.68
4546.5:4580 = 4548.05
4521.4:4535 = 4524.03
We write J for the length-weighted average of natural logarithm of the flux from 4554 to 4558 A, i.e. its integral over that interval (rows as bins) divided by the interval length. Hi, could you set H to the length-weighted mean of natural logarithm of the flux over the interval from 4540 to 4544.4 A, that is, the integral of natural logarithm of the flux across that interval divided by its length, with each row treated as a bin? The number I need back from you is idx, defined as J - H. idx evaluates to 0.15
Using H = 2.97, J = 3.12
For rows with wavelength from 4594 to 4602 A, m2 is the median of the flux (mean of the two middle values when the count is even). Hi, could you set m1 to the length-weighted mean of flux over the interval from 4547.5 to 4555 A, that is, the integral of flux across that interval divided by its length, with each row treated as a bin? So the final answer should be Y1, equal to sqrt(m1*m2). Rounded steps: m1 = 21.7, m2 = 21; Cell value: 21.5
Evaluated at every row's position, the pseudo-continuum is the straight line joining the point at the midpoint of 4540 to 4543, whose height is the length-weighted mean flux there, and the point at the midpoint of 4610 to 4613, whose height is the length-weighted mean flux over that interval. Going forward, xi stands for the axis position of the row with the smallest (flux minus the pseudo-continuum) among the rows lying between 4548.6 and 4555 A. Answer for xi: 4552.24 A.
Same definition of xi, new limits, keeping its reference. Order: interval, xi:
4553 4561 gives 4558.53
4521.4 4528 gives 4521.94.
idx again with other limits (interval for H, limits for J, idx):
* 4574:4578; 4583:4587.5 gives -0.17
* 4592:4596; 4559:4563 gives -0.05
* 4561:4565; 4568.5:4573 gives -0.17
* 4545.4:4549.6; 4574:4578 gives -0.01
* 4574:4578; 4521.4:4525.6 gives -0.03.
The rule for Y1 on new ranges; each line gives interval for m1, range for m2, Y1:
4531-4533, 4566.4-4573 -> 17.9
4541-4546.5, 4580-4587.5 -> 18.7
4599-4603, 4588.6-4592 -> 21.6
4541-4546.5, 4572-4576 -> 22.4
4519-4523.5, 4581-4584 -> 19.2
